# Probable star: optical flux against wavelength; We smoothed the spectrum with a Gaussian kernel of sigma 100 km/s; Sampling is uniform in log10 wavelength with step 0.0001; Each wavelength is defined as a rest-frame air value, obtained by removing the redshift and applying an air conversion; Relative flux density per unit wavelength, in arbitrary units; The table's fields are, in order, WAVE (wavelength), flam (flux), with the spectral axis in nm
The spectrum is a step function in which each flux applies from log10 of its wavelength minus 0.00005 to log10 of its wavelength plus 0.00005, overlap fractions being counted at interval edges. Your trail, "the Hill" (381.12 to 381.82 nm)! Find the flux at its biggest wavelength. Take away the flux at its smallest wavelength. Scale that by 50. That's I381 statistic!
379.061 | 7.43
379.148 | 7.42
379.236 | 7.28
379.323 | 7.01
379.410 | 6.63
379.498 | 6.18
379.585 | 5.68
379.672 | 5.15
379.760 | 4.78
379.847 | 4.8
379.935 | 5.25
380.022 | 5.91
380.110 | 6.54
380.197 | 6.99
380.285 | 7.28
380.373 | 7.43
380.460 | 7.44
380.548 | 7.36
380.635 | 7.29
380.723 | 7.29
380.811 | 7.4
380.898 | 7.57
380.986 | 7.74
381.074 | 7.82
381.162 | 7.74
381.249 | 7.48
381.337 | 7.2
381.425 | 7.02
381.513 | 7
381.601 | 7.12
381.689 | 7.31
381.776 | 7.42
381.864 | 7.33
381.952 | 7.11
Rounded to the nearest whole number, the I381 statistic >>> -16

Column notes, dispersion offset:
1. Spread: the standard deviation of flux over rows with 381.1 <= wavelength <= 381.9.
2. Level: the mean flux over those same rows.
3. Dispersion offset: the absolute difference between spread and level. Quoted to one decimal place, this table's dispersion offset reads 7.1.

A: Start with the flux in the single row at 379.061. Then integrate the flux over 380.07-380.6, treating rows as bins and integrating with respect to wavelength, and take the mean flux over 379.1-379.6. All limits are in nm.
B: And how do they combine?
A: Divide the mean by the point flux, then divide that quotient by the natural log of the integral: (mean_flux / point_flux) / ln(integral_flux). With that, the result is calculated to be 0.68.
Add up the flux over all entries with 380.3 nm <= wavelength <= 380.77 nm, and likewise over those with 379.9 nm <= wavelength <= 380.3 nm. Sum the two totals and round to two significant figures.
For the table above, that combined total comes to 69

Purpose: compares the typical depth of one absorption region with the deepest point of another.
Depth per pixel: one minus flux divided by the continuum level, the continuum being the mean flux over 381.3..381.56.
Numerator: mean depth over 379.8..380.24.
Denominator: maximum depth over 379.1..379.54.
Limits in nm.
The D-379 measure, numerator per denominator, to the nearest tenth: 1.3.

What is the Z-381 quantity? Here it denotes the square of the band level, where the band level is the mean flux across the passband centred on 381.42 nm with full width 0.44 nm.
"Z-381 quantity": 51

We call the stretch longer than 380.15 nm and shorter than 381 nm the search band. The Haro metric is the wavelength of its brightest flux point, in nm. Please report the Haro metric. 380.986 nm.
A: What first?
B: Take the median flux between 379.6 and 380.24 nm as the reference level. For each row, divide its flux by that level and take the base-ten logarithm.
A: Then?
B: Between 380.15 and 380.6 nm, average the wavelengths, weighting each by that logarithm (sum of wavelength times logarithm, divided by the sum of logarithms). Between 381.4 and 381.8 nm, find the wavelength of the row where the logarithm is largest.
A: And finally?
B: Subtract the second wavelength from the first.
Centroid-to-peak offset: -1.40 nm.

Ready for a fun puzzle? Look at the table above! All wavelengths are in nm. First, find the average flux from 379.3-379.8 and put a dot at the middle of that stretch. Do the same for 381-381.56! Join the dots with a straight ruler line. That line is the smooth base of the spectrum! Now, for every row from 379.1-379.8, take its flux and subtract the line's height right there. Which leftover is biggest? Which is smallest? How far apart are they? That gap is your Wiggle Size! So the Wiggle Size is 3.2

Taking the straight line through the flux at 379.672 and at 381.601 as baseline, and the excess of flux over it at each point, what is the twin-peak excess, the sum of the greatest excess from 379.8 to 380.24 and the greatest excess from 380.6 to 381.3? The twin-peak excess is 2.6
